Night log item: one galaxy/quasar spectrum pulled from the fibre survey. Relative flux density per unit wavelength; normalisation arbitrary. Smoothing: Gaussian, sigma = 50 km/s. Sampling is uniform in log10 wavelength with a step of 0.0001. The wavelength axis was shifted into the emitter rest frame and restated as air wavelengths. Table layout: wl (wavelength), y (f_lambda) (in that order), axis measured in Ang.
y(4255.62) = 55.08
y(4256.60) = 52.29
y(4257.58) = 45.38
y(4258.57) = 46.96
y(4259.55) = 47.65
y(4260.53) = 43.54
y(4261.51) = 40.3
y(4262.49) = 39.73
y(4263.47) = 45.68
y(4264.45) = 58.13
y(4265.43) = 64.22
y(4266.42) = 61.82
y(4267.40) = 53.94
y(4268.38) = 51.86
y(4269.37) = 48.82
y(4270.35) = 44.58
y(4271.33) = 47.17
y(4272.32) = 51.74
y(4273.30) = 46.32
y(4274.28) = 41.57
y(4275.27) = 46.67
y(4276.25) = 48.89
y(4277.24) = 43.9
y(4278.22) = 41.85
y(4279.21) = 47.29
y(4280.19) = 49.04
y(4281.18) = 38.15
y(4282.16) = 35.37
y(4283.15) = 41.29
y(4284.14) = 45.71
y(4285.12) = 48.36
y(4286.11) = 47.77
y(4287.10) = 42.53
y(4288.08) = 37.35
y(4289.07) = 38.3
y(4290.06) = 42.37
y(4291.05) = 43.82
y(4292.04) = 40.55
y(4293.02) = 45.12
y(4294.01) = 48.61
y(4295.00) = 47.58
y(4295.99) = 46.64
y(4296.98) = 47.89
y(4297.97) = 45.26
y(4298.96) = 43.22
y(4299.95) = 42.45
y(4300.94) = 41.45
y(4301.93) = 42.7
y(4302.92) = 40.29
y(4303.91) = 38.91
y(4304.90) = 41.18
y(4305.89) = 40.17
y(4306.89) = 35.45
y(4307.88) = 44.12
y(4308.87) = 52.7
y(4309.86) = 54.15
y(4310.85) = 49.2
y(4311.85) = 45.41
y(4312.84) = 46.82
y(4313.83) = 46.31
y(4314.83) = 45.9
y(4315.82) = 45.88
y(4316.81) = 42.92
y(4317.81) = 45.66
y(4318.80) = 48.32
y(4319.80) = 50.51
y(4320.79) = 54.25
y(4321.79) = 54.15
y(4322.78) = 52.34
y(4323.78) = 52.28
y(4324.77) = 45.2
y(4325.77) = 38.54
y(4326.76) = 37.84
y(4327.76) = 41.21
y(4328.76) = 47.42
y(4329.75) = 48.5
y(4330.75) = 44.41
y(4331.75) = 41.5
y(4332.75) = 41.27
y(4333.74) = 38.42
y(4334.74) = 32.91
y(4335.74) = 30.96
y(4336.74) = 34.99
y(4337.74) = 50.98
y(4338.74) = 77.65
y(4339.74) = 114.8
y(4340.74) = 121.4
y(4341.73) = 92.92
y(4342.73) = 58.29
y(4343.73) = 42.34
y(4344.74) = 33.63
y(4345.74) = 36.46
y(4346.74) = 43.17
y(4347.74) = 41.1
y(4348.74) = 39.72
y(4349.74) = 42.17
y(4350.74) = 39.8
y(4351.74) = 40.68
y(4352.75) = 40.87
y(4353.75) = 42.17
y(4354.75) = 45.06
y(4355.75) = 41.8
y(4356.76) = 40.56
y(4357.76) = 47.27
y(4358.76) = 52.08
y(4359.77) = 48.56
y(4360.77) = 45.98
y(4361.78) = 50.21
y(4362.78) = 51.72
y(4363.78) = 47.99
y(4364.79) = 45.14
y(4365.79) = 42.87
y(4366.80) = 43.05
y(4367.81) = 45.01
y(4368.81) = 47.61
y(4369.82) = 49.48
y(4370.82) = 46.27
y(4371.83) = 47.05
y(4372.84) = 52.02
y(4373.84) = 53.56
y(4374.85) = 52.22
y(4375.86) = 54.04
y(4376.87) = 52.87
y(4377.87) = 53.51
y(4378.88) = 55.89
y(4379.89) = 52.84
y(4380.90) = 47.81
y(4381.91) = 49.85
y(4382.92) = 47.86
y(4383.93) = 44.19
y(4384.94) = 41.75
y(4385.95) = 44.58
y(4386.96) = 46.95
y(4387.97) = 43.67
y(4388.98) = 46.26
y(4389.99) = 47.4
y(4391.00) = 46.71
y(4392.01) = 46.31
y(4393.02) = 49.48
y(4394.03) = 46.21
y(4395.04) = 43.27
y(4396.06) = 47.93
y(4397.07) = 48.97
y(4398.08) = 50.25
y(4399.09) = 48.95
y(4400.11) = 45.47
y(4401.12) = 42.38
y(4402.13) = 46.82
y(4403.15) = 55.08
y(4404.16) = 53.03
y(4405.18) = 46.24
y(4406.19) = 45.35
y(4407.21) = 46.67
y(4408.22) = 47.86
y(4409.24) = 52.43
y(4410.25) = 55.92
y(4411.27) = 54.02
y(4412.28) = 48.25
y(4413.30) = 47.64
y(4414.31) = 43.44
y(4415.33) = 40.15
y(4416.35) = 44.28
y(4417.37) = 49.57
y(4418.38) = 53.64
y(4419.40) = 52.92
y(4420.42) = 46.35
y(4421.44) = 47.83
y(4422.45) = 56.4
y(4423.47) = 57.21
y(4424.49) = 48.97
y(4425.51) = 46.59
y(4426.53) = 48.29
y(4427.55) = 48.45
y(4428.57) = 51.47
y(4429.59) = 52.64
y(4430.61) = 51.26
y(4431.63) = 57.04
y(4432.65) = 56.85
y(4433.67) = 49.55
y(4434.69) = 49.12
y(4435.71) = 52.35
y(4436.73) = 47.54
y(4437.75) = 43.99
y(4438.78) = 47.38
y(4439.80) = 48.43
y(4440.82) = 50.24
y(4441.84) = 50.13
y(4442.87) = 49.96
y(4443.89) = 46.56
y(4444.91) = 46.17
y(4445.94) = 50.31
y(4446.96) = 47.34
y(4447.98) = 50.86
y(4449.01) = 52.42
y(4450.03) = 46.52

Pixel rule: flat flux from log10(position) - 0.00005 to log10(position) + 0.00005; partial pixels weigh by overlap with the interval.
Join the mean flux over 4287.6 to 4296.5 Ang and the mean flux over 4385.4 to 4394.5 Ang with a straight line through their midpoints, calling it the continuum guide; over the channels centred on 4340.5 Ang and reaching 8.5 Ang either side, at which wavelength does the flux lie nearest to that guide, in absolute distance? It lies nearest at 4346.74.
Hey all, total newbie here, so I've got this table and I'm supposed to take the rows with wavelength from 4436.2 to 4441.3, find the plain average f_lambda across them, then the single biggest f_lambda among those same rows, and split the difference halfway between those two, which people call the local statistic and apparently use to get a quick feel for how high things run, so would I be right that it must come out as 48.9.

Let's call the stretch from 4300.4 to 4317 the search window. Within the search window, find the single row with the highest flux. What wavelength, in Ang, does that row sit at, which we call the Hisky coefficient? 4309.86 Ang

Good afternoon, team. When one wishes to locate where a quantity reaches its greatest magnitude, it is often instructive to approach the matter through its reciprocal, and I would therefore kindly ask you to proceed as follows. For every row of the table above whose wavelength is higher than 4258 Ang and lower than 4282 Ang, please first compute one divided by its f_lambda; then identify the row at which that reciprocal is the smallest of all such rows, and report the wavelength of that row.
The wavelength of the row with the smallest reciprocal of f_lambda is 4265.43 Ang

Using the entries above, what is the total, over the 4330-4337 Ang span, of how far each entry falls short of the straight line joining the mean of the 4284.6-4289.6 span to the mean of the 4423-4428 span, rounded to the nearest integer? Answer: 52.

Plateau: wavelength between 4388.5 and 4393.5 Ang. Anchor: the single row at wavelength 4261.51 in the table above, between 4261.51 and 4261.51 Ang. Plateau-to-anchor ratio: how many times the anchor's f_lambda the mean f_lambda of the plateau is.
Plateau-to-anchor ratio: 1.17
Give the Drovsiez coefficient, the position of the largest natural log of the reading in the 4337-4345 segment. 4340.74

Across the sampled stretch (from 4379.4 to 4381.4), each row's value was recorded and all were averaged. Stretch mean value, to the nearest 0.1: 50.3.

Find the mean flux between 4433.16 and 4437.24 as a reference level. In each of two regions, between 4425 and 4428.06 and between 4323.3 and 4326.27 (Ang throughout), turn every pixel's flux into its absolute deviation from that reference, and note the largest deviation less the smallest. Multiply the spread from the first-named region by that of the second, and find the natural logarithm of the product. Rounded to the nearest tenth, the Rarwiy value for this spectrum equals 2.8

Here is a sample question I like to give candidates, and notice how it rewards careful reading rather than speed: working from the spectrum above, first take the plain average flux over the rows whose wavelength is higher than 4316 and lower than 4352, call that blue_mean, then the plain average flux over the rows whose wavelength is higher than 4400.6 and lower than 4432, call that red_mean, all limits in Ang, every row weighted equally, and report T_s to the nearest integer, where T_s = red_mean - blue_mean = 0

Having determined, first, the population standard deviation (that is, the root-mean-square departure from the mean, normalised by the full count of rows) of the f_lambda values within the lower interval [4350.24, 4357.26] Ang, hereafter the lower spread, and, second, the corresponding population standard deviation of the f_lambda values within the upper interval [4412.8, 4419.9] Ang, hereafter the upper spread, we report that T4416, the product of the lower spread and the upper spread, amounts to 7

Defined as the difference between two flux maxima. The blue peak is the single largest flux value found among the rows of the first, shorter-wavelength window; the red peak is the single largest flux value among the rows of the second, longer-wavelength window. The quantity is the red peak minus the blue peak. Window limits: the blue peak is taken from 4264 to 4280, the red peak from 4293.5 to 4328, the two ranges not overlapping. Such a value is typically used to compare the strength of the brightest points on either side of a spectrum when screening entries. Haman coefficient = -10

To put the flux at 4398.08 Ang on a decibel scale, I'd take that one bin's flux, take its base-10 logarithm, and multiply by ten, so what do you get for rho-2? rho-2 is 17.01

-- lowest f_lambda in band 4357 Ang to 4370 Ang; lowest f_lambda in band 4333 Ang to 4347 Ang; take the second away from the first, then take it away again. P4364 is -19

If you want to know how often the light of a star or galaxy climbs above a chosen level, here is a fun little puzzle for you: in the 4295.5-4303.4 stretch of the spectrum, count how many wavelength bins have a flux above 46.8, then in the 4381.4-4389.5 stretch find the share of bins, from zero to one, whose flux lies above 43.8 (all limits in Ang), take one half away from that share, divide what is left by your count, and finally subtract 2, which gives -1.75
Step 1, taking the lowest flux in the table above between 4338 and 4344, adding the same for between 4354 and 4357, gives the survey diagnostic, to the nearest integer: 83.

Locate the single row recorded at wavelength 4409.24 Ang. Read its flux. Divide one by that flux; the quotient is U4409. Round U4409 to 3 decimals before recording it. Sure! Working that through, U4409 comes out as 0.019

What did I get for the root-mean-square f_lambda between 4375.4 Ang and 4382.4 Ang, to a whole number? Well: 52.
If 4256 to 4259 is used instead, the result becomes 48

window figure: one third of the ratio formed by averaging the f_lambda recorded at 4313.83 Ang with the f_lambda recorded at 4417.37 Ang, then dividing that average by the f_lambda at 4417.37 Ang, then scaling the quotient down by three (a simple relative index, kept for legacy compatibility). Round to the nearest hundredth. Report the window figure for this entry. 0.32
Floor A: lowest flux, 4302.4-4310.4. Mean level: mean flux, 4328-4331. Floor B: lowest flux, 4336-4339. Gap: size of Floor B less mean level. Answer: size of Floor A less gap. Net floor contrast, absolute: 24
